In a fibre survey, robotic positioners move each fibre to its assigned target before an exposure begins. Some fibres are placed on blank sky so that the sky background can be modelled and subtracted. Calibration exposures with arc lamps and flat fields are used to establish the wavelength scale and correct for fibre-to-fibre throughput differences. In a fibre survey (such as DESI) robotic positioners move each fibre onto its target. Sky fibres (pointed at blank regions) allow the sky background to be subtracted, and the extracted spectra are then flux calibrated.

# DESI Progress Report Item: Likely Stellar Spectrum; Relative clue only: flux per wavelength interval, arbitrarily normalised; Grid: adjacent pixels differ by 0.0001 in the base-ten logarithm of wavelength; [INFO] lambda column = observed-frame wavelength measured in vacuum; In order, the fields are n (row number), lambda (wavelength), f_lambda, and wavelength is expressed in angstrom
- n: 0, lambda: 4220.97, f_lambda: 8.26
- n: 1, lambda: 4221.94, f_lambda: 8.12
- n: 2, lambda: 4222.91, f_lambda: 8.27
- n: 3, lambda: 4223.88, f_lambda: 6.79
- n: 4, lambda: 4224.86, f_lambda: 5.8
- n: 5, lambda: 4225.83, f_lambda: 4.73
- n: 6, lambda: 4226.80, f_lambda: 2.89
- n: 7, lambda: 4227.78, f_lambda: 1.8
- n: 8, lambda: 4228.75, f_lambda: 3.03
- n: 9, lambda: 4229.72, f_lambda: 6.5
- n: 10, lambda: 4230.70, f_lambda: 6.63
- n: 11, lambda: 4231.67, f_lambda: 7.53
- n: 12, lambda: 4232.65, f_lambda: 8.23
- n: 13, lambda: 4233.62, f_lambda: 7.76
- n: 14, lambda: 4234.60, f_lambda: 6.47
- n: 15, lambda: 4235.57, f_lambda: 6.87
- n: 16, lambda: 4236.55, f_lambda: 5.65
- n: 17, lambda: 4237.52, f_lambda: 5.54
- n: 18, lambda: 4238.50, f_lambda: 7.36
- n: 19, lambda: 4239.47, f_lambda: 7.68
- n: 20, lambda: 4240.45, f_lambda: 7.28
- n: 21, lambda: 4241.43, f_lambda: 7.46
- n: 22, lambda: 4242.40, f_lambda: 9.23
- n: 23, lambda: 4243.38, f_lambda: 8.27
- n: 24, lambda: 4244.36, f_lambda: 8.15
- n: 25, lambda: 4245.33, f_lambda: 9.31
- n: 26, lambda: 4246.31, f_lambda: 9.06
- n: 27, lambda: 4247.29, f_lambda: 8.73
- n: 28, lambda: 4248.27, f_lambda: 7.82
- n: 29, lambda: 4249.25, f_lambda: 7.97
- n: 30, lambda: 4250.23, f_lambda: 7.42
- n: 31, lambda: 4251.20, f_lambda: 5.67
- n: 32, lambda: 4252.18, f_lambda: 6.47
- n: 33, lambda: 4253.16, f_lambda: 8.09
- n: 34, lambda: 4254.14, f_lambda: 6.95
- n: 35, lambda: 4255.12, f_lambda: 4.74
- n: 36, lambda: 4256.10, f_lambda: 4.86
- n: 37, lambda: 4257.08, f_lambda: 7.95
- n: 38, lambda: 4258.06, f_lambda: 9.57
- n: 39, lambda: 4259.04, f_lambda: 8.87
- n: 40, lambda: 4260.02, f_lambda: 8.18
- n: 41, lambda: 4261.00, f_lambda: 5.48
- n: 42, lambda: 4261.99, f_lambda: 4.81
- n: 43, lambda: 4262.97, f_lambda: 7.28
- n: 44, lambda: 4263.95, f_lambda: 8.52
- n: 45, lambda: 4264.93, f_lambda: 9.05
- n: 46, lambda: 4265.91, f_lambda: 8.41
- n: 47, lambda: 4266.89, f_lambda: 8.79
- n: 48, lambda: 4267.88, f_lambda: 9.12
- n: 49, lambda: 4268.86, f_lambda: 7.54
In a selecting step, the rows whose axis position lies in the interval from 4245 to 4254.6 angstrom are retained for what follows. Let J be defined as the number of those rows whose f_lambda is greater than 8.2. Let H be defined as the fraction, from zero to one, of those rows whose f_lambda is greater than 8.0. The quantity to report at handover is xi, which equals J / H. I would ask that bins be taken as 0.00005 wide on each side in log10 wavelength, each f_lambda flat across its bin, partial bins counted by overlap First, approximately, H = 0.4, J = 3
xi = 7.5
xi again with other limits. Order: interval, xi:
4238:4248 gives 8.3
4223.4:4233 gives 10.0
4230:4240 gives 10.0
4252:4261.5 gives 5.0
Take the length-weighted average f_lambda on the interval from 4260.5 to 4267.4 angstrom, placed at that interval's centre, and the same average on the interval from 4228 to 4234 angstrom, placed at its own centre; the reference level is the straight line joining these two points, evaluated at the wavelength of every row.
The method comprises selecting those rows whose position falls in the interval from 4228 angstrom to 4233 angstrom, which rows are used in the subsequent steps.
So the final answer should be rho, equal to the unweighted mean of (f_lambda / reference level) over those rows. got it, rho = 1.00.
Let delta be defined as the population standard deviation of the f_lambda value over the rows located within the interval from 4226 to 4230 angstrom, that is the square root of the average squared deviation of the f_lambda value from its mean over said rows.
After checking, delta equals 1.8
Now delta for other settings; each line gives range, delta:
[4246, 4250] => 0.5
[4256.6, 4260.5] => 0.6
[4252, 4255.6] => 1.2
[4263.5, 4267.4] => 0.2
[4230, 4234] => 0.6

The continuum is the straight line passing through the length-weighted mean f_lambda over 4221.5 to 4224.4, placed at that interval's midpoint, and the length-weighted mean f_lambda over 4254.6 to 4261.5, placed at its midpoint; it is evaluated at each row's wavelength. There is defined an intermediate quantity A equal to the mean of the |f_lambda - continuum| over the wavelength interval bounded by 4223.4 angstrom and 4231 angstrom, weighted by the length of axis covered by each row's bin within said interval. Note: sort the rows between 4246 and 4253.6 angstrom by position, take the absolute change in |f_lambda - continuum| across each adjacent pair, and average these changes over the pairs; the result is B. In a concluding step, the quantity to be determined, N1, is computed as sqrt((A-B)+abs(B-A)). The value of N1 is 2.1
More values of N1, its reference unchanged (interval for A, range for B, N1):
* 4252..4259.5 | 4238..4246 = 1.3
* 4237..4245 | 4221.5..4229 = 0.0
